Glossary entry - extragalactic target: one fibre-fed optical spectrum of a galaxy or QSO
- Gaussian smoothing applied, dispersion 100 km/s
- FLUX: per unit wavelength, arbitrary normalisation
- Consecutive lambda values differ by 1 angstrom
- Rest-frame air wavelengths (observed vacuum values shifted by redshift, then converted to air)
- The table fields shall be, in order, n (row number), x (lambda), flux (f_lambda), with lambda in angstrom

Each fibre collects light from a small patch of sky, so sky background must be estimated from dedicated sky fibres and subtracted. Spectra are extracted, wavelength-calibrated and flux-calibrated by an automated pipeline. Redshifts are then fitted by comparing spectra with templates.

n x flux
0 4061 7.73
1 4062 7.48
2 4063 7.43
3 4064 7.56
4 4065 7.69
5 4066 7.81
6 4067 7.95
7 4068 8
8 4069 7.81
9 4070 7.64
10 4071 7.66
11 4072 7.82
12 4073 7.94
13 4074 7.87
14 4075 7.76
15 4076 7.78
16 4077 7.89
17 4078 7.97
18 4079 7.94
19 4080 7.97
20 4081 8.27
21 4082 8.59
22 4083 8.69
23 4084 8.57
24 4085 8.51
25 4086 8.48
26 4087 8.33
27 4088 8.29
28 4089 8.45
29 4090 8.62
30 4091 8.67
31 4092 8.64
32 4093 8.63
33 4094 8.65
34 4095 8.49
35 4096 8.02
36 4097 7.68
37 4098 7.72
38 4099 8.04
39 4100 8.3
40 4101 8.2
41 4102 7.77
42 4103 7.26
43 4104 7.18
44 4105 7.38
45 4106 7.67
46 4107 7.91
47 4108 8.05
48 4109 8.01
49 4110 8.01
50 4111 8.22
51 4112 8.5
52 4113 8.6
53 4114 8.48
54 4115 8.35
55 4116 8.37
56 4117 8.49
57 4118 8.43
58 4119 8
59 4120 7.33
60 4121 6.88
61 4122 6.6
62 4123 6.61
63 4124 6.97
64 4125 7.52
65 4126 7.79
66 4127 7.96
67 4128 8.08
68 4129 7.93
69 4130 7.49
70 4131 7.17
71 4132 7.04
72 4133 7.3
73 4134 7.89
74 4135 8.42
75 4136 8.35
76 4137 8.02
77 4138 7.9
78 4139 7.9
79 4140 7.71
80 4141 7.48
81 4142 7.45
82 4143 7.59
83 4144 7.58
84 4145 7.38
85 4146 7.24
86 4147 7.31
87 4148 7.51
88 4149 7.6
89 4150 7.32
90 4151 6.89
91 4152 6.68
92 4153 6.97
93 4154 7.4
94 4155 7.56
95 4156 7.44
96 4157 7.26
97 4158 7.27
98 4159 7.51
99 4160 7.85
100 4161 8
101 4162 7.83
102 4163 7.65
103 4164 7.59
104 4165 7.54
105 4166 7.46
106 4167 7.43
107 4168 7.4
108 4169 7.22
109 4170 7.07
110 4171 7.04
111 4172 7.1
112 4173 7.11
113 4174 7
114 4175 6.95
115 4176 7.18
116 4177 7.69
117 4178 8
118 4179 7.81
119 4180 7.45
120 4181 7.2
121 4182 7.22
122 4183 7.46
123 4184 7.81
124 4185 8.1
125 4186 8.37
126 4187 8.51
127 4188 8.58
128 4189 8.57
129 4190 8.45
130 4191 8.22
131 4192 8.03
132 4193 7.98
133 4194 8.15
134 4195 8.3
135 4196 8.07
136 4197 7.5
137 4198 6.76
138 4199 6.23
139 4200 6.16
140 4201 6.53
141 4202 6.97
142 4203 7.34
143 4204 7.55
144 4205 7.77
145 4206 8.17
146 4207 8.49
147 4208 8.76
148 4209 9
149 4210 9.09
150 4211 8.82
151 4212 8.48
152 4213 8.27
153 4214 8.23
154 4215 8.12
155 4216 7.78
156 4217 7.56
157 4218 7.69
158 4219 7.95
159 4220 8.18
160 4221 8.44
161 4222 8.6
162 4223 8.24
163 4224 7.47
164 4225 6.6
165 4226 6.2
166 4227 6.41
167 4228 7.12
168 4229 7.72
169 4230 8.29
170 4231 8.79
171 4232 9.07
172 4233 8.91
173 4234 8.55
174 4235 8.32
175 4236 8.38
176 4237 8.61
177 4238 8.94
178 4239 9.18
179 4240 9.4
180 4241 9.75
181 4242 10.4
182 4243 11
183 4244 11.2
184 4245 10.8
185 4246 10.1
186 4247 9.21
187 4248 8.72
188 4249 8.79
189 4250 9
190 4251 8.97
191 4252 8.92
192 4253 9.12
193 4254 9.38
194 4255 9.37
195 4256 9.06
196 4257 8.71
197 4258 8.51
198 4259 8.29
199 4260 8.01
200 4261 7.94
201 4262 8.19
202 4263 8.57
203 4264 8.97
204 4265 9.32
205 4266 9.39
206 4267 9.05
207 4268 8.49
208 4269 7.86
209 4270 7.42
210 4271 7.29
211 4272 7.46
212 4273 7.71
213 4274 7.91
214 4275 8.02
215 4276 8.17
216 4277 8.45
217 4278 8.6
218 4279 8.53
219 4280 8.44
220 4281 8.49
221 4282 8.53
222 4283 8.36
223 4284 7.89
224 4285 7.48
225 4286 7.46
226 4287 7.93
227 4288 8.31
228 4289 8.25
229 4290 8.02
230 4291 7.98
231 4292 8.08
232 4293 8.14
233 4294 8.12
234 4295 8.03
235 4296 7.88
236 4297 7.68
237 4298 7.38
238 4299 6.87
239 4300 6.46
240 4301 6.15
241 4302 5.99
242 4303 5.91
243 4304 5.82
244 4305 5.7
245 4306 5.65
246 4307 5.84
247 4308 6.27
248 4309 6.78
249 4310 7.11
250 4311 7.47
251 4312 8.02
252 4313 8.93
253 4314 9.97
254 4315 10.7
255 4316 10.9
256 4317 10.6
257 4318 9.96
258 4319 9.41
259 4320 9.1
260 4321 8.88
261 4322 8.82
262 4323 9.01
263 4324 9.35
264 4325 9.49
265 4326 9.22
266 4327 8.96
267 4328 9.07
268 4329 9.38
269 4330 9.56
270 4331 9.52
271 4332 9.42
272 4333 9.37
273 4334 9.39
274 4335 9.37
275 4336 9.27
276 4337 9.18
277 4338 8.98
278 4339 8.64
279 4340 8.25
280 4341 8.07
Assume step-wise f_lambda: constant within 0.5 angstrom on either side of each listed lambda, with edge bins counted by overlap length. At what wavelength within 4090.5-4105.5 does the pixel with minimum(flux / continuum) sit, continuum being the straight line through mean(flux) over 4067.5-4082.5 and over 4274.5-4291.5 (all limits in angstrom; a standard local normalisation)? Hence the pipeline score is 4104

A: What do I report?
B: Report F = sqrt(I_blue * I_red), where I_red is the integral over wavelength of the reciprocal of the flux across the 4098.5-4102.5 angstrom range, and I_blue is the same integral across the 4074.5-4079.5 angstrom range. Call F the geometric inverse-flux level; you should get 0.56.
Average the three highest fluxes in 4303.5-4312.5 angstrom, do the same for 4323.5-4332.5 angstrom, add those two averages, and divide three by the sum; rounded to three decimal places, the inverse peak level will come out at 0.176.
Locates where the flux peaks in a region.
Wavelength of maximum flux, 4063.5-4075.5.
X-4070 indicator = 4068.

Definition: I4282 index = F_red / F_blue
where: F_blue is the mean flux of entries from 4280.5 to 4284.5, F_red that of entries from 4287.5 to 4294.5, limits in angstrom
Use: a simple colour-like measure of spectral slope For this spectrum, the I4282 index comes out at 0.98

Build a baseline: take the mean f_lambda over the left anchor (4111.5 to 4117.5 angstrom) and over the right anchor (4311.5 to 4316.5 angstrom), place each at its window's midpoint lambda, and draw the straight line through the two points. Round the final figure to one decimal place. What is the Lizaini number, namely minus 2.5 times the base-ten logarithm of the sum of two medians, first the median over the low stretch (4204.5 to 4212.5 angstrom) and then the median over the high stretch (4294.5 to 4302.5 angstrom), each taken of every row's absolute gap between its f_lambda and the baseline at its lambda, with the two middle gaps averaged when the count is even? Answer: -1.2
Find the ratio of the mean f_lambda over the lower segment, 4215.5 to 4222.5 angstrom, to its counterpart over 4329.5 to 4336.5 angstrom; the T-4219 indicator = 0.85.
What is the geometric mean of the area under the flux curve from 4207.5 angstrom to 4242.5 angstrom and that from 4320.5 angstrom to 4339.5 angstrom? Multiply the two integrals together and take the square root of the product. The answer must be 226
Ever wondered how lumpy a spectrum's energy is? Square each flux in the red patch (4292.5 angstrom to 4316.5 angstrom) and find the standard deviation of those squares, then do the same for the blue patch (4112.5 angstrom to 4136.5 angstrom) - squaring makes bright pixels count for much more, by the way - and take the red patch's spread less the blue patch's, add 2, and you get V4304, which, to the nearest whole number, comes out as 17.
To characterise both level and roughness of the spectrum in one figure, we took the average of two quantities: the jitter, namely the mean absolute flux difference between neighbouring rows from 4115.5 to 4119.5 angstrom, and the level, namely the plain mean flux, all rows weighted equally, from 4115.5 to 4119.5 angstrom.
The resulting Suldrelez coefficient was 4.26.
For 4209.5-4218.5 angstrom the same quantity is 4.22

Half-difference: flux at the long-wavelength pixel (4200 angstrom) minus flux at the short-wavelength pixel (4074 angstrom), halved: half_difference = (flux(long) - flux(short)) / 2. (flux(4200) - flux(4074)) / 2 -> -0.9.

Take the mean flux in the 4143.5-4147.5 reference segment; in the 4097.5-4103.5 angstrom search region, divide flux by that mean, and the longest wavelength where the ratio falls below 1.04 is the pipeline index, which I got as 4103 angstrom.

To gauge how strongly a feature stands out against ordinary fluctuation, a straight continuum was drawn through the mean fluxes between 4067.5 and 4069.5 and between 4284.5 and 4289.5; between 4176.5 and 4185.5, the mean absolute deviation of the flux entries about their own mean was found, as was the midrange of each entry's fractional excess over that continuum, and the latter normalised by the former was -0.11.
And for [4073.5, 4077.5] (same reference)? -0.18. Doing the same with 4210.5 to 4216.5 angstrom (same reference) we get 0.21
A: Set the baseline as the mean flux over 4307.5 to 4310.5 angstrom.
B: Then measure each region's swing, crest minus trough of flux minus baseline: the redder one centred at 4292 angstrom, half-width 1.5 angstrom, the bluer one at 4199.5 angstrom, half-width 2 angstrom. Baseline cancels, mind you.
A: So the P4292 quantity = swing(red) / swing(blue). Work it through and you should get 0.3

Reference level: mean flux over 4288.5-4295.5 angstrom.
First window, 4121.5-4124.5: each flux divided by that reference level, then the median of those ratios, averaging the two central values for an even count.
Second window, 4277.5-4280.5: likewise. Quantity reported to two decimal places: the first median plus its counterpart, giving 1.87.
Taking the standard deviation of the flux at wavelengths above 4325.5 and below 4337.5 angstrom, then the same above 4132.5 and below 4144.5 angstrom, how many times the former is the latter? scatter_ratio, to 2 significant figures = 2.0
